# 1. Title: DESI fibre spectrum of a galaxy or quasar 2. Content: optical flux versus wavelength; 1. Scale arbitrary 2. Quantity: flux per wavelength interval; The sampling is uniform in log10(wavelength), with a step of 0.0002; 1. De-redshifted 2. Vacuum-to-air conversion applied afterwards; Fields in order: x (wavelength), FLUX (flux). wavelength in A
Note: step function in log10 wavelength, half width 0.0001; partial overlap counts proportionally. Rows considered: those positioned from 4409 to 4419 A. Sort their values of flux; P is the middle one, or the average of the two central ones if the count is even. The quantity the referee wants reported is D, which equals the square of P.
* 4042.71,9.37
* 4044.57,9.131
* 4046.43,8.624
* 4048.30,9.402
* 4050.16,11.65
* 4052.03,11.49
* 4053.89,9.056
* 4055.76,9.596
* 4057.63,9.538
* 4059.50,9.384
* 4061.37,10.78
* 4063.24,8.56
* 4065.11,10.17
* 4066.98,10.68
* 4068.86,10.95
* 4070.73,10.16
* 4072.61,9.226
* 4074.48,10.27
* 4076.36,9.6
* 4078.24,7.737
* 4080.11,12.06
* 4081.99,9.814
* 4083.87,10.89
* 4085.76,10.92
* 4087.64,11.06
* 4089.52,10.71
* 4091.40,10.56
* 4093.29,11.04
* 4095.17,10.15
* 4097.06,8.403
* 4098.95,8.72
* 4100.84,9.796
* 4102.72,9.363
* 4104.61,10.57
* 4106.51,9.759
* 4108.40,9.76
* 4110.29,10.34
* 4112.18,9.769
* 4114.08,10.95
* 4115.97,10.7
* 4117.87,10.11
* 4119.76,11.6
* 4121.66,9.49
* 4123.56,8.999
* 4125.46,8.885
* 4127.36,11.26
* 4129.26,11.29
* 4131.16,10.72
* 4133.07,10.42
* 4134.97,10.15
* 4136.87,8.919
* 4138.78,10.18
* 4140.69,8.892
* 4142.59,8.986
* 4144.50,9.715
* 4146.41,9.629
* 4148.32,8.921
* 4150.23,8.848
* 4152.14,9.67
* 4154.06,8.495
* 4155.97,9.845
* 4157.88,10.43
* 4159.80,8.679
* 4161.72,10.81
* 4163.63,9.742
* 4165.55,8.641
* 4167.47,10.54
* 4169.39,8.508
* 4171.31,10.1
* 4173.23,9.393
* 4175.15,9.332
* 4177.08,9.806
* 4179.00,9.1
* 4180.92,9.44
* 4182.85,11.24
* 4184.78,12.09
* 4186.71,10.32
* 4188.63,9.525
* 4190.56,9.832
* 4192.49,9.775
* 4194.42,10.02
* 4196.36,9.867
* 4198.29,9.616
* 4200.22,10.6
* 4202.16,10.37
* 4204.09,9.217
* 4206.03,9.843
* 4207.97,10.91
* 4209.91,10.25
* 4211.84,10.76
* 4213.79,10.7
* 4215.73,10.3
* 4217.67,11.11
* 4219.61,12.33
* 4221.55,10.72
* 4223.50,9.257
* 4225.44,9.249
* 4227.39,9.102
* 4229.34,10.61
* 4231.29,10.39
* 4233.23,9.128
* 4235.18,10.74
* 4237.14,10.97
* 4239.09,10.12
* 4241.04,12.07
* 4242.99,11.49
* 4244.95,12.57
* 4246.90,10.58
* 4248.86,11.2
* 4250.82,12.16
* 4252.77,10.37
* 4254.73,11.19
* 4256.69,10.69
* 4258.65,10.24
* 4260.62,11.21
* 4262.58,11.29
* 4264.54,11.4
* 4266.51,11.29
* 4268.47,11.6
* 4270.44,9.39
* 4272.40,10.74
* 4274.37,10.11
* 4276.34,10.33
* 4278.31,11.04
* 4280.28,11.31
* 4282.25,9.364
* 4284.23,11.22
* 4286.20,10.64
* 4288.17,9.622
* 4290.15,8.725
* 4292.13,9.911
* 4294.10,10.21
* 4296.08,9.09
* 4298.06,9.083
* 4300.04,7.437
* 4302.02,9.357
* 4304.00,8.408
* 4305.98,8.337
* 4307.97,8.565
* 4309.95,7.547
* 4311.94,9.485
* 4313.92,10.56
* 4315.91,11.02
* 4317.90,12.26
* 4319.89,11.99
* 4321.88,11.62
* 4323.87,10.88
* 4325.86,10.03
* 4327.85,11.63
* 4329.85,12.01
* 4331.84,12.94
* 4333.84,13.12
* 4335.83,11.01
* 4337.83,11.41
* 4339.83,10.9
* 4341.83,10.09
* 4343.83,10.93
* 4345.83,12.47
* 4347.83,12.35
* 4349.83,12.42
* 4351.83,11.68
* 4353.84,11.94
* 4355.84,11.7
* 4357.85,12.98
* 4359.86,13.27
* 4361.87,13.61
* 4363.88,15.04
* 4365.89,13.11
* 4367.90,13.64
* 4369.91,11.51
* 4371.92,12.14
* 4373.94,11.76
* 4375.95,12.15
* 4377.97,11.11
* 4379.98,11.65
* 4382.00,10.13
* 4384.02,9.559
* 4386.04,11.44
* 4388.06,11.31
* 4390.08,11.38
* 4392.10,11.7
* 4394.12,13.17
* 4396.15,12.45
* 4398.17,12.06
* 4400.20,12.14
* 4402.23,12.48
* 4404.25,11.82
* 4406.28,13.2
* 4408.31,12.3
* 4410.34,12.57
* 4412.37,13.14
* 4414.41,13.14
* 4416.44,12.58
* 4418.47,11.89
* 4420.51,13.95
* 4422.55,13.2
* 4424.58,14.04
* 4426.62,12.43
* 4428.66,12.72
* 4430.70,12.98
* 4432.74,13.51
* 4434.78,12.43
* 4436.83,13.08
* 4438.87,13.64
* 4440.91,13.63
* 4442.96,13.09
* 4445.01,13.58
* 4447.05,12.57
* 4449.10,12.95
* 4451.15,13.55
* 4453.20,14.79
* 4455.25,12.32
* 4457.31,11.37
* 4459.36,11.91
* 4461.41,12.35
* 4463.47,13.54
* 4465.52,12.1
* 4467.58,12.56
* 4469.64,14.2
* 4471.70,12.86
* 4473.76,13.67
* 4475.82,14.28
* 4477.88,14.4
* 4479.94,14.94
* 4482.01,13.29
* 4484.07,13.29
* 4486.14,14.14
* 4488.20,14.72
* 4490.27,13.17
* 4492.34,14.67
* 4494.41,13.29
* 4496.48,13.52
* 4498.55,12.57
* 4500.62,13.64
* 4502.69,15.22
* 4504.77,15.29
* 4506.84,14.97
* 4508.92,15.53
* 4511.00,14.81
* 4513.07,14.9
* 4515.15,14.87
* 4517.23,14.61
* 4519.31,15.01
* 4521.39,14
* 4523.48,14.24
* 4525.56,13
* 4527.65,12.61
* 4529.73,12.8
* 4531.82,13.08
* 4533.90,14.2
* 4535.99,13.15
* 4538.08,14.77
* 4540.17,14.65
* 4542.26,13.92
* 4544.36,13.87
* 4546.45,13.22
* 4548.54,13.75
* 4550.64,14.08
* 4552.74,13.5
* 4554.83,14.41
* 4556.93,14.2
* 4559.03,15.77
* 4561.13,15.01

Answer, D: 158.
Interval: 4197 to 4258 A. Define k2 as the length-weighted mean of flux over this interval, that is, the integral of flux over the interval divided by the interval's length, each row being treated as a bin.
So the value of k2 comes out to 10.6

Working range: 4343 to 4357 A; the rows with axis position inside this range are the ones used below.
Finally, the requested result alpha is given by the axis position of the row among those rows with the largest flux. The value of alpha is 4345.83 A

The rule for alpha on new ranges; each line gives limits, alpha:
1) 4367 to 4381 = 4367.90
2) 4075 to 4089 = 4080.11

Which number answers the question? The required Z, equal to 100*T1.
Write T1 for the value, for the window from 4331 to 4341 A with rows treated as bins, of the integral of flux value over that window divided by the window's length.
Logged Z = 1182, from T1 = 11.8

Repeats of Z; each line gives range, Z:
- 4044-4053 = 1010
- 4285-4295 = 985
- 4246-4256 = 1109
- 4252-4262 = 1076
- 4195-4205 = 994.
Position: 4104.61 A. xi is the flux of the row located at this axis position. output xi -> 10.57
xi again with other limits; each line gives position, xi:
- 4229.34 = 10.61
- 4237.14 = 10.97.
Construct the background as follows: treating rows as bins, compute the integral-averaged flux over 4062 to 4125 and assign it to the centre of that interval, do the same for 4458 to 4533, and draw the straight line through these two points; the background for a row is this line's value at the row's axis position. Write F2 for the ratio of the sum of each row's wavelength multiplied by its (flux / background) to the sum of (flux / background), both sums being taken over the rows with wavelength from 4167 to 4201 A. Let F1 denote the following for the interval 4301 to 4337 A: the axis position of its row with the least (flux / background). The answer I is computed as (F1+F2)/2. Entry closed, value 4246.9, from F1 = 4309.95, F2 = 4183.9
